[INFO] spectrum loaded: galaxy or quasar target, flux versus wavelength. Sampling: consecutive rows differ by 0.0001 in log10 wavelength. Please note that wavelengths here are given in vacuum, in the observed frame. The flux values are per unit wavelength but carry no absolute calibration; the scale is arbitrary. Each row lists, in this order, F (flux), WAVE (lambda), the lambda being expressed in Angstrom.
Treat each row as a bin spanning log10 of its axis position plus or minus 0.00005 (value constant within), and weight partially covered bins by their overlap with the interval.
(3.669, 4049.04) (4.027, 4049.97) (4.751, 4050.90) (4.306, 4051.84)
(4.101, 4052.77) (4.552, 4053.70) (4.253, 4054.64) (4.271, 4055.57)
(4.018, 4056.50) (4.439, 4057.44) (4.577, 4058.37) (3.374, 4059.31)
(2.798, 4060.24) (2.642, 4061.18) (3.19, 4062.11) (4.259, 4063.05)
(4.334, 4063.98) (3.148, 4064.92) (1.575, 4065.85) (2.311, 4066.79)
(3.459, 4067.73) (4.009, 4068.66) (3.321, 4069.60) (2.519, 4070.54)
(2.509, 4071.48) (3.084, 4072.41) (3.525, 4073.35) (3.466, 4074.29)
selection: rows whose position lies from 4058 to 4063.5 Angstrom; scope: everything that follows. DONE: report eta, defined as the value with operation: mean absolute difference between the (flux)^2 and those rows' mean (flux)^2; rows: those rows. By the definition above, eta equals 4.6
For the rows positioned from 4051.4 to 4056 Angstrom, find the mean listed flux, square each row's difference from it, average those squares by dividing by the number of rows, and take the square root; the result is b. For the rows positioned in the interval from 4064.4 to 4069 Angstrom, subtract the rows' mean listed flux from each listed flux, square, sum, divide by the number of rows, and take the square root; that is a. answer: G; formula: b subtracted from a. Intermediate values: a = 0.9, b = 0.1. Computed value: 0.72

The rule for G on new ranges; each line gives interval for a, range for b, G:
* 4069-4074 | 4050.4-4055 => 0.18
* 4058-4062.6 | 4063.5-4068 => -0.27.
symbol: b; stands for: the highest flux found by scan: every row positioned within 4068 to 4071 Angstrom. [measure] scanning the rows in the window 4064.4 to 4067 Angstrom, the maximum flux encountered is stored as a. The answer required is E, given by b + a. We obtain 7.2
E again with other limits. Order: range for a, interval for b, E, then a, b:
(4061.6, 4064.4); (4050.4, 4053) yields 9.1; 4.334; 4.751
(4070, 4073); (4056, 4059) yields 7.7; 3.084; 4.577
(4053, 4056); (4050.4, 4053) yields 9.3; 4.552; 4.751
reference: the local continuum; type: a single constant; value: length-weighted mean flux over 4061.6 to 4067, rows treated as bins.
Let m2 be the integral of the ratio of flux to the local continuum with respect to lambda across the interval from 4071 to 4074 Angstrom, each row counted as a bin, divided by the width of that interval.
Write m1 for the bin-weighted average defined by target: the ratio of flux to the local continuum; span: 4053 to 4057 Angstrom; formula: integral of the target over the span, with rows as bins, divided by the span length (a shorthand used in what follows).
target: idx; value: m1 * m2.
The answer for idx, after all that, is 1.30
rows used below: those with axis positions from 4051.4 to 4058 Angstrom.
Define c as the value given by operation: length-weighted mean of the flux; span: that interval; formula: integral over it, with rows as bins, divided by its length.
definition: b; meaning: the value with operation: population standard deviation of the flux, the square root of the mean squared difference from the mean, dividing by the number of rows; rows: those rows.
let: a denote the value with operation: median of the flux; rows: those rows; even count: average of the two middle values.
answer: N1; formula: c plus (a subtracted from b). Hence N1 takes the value 0.2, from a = 4.27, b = 0.17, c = 4.29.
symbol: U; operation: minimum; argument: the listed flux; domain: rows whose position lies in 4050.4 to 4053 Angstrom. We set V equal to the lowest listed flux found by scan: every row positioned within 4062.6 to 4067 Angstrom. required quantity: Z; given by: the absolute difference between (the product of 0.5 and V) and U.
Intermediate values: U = 4.101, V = 1.575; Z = 3.3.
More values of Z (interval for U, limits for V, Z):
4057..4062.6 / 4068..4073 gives 1.4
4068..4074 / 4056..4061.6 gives 1.2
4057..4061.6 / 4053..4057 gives 0.6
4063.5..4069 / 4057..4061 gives 0.2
